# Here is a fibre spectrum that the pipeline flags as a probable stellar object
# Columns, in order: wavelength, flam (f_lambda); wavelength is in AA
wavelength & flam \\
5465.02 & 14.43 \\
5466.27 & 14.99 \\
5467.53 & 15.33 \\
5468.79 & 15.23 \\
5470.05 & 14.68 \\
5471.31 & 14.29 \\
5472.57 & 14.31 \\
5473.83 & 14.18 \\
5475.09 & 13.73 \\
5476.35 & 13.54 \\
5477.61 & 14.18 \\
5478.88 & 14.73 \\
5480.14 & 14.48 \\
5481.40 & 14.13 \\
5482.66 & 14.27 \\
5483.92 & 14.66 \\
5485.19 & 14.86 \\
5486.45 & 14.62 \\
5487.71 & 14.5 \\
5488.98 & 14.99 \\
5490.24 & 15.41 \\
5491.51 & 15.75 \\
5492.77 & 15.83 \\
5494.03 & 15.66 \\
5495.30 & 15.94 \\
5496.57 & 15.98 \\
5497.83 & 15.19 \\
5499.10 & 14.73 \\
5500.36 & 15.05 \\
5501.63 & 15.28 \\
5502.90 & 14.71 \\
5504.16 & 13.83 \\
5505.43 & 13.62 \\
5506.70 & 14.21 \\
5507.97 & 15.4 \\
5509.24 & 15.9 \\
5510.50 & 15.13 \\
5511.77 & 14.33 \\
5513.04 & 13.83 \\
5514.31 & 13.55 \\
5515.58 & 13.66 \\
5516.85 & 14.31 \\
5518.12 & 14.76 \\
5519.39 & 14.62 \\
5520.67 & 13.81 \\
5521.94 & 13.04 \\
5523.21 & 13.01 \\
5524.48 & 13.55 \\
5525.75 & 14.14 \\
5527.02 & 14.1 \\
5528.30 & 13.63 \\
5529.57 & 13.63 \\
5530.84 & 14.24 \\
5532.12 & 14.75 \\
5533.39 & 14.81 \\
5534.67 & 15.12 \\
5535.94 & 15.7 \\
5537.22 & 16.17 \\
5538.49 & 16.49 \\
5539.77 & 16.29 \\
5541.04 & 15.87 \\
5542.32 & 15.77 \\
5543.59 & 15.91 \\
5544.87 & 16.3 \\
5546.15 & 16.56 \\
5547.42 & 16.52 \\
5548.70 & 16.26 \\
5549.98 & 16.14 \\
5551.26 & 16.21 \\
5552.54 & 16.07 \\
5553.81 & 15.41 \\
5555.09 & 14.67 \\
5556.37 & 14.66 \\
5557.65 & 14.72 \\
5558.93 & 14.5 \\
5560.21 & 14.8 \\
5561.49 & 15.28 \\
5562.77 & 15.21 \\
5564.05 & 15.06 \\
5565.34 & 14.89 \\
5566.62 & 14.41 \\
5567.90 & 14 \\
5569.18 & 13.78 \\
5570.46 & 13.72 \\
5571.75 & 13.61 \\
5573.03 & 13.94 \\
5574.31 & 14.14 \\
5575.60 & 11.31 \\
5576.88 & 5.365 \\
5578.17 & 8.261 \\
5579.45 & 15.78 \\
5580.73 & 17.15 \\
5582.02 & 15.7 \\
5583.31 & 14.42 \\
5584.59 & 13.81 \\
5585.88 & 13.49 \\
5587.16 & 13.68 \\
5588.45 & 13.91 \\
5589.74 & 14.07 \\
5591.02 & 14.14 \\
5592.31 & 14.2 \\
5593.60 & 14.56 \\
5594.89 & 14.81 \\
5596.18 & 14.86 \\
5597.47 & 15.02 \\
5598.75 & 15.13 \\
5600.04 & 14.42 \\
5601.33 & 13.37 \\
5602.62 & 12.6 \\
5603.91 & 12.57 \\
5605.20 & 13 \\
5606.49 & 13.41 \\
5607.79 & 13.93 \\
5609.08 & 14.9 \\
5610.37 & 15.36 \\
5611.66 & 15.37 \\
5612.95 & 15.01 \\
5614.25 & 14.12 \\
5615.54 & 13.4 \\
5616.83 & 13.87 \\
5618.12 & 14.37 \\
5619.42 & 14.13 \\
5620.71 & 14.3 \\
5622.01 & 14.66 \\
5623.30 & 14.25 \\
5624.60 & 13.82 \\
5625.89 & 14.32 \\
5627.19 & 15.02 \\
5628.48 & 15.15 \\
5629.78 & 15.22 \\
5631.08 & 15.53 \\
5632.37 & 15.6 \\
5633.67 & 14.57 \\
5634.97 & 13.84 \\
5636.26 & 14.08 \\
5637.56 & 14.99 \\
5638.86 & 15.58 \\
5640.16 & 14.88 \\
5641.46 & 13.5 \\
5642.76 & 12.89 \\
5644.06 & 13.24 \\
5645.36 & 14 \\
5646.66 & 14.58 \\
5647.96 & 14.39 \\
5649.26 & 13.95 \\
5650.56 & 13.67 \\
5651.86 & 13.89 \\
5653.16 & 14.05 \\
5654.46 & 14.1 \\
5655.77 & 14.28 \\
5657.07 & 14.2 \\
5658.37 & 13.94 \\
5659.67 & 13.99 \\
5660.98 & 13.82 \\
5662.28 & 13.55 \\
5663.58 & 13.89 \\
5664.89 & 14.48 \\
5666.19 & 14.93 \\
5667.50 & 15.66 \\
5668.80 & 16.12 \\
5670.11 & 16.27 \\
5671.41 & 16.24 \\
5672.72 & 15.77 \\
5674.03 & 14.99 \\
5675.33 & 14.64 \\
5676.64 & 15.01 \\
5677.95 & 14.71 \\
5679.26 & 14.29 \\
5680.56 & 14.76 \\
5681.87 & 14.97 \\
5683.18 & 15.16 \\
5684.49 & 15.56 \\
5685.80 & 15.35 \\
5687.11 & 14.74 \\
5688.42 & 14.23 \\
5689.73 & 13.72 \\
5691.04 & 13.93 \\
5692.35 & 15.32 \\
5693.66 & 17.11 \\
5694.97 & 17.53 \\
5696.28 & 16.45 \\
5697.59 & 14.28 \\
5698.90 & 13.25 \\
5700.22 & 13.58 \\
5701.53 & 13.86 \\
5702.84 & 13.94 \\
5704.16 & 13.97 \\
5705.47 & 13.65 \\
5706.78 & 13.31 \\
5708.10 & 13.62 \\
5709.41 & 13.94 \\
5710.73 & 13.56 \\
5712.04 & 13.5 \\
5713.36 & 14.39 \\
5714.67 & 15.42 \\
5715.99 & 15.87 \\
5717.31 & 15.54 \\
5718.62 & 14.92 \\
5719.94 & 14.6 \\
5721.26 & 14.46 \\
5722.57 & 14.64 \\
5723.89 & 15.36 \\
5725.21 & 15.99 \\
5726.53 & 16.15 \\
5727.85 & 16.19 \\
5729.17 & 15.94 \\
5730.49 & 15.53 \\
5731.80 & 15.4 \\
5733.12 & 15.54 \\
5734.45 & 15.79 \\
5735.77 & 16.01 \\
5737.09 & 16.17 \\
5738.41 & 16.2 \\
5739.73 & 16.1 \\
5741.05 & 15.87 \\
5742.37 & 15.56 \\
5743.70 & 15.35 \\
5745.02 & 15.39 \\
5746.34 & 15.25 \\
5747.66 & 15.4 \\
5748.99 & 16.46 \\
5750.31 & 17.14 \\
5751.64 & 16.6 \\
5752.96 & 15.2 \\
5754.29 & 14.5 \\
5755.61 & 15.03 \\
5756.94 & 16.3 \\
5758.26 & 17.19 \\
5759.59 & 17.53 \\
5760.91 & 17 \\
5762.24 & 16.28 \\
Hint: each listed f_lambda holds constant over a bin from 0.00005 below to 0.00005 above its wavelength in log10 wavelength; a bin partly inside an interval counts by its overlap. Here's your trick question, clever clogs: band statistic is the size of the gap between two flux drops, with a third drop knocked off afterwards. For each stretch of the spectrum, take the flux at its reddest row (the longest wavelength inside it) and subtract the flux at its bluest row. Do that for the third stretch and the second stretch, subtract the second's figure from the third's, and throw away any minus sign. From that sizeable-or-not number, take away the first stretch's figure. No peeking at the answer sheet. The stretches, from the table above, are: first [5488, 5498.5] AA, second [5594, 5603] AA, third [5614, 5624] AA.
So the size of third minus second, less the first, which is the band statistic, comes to 2.1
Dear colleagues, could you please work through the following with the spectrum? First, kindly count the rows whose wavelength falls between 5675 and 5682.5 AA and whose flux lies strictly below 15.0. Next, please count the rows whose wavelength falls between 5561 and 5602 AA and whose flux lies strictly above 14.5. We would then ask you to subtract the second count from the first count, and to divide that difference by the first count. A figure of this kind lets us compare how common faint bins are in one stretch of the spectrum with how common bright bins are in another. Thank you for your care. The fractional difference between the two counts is -1.4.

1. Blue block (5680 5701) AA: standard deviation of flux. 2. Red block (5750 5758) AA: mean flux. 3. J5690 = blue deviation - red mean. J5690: -14.6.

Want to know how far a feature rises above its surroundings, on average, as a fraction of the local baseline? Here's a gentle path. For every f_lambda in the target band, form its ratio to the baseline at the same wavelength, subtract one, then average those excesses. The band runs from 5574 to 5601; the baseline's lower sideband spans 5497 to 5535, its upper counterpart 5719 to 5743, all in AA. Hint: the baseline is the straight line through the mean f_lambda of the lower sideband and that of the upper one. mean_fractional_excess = -0.07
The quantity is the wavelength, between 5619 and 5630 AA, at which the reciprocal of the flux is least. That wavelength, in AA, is 5629.78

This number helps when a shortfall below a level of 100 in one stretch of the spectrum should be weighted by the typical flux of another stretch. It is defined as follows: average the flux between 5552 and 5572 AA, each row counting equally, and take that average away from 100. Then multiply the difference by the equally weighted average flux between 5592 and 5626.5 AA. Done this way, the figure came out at 1213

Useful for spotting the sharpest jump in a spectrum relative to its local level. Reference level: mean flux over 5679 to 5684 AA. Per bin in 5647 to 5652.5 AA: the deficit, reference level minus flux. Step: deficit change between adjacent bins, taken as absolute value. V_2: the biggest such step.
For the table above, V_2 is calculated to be 0.44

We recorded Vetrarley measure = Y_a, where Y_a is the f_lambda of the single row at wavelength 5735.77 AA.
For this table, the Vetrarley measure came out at 16.01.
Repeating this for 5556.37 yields 14.66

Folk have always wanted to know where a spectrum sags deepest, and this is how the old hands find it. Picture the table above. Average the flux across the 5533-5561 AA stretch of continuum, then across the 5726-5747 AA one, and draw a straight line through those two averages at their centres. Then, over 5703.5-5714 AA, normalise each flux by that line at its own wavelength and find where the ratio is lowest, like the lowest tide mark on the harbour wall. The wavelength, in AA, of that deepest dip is 5706.78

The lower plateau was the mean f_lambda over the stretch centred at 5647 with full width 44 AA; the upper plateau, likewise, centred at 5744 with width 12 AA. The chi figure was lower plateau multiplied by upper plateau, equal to 227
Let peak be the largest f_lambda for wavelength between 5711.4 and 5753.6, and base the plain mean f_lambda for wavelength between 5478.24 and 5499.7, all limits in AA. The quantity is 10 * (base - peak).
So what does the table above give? -21.0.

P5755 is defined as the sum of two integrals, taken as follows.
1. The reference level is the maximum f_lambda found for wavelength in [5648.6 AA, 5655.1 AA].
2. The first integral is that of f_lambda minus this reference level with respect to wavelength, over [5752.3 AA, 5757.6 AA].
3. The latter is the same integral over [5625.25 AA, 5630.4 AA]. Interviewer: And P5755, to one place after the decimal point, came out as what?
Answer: 10.4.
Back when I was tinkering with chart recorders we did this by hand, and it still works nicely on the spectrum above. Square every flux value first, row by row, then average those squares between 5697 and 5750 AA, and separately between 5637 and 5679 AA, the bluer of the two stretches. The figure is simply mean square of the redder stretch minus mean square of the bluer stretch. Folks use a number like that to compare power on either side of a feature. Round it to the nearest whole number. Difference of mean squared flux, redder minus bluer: 15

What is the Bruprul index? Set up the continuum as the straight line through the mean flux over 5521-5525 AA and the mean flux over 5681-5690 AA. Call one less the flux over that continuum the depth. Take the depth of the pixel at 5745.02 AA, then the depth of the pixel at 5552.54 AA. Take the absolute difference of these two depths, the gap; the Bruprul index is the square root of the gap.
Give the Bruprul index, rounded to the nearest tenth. 0.4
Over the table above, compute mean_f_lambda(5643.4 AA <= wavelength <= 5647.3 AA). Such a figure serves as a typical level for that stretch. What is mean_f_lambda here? 13.9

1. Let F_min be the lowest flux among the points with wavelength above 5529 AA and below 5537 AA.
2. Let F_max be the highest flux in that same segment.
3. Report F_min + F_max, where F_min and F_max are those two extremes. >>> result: 29.3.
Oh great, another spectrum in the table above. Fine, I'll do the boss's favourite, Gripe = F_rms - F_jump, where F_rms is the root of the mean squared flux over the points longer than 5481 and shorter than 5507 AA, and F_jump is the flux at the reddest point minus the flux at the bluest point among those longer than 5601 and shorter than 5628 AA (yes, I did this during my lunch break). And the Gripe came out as 13.3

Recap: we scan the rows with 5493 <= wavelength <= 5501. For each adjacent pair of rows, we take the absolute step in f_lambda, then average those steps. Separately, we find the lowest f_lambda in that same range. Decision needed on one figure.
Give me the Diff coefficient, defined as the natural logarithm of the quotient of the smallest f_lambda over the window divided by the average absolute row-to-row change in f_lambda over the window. 3.7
